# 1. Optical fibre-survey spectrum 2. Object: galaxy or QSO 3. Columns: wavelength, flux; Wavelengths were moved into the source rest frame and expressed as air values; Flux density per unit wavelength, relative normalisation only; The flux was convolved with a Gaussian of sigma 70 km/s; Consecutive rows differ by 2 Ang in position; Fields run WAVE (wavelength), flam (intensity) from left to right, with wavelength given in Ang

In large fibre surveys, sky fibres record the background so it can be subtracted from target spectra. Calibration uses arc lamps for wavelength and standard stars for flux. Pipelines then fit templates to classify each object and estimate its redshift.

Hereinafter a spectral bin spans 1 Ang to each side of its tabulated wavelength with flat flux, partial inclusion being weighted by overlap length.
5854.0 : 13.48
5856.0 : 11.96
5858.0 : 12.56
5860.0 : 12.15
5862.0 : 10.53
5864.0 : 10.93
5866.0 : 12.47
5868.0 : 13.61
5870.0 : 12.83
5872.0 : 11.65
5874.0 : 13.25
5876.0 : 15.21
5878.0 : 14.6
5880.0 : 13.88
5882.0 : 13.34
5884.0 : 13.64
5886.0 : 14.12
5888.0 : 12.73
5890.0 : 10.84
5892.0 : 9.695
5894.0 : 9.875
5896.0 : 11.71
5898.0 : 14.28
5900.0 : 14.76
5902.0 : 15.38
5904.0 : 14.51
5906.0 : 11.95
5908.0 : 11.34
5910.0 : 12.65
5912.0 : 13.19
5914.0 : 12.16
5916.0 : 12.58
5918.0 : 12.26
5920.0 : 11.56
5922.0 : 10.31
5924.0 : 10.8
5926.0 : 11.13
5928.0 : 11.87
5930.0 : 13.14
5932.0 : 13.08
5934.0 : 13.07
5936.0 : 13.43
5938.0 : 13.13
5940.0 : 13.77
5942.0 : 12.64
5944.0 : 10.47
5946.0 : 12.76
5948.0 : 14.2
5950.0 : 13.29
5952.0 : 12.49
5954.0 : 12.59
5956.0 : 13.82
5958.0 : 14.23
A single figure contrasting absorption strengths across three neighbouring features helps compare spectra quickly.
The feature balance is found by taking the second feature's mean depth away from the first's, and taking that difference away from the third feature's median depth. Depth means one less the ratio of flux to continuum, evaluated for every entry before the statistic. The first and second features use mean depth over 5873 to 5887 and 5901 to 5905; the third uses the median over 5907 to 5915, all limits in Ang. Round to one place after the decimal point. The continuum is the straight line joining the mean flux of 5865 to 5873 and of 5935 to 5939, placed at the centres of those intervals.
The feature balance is 0.0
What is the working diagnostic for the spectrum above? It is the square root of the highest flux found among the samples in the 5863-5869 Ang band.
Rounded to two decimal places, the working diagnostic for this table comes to 3.69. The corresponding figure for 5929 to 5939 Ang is 3.66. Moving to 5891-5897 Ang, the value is 3.42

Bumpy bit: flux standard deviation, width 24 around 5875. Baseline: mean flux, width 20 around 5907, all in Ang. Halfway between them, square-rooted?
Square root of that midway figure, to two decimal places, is 2.69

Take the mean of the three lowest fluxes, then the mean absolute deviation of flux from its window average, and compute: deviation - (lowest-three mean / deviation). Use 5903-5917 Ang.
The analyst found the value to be -16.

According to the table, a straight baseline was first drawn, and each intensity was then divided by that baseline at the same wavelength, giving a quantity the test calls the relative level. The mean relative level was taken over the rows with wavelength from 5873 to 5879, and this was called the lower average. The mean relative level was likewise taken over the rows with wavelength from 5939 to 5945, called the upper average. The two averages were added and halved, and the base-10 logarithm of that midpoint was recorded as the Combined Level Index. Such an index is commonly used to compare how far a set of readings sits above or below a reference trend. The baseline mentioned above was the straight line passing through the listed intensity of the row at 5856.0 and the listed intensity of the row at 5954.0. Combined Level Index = 0.04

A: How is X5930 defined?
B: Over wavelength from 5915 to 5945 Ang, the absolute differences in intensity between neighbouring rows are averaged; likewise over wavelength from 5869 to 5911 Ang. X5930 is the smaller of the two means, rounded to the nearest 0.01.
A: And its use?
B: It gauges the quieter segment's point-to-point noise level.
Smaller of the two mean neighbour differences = 0.70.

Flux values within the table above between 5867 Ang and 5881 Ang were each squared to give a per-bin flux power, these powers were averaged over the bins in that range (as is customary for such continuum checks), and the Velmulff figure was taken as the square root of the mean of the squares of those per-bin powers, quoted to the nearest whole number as 188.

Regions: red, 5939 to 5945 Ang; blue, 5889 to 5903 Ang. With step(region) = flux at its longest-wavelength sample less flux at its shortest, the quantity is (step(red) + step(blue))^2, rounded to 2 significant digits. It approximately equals 1.5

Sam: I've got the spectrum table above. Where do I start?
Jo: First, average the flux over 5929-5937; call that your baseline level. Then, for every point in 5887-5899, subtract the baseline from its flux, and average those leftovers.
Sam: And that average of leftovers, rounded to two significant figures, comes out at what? -1.7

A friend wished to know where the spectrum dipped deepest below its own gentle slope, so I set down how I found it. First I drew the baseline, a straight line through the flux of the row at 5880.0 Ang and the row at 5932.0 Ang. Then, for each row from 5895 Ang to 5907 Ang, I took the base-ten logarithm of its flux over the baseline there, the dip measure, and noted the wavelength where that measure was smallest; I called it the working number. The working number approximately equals 5896.0 Ang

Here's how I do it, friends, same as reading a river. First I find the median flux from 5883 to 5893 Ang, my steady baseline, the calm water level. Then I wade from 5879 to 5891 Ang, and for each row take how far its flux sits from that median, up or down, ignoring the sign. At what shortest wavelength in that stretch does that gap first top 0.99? 5880.0 Ang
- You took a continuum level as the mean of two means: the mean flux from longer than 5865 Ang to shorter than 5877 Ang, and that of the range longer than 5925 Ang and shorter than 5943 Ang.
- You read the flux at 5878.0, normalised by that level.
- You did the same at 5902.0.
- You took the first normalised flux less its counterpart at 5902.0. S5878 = -0.06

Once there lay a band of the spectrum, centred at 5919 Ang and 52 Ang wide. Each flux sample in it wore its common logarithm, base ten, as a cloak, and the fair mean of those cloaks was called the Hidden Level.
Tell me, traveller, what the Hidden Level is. 1.094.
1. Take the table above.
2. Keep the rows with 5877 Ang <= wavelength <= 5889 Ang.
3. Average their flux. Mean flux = 13.7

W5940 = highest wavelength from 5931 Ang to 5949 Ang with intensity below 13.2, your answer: 5946.0 Ang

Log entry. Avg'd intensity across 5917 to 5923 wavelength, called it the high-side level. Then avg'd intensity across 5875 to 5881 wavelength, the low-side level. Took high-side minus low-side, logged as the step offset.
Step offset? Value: -3.2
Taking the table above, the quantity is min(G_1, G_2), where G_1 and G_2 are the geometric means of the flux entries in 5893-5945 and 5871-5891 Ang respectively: 12.4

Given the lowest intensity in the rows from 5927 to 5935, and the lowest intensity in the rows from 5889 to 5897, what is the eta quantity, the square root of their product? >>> 10.7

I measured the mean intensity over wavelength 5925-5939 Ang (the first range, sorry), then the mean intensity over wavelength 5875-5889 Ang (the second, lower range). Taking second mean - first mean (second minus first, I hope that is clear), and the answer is 1.2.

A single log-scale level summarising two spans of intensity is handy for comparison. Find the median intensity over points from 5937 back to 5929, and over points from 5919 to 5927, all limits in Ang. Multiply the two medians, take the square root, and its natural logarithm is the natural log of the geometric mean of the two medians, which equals 2.48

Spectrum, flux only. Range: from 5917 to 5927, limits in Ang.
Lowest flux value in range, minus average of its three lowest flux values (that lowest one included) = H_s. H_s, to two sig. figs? -0.44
